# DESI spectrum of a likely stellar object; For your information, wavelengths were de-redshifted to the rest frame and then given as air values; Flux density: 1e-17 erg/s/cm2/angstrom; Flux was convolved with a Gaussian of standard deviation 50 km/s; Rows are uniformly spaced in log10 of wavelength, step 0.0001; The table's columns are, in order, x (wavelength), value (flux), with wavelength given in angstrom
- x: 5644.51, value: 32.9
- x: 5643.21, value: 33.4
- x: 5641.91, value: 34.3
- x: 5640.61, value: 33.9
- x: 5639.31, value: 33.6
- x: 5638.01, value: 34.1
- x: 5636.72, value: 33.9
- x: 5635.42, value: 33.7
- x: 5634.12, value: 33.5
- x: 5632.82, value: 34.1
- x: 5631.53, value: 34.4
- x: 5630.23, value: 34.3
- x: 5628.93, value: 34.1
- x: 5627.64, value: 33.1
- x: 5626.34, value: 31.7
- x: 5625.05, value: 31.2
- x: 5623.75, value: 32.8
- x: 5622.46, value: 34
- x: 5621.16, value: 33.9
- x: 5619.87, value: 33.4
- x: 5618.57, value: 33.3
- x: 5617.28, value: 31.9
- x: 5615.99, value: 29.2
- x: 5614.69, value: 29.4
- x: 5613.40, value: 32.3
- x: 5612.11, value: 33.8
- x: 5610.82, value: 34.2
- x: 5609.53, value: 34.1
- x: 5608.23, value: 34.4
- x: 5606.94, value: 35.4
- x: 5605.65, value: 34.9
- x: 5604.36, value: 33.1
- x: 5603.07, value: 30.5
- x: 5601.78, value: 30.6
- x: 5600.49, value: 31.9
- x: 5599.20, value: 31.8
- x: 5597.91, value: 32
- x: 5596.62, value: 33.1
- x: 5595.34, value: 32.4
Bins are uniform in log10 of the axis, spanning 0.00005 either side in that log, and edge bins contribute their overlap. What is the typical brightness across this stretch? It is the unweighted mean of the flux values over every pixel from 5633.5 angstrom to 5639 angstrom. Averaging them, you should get 33.8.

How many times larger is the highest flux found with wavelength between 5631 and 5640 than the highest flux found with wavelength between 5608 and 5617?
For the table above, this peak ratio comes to 1.00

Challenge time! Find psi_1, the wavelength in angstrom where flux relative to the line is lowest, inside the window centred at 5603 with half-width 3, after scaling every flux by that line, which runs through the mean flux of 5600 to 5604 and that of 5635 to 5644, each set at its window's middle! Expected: 5603.07 angstrom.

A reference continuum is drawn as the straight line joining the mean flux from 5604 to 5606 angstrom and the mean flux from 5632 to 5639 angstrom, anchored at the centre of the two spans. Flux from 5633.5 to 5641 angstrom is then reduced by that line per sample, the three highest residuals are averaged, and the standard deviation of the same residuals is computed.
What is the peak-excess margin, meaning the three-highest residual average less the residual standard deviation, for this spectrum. -0.1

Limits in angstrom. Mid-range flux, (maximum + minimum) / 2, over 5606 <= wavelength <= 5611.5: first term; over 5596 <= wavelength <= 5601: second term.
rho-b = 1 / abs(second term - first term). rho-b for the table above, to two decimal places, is 0.43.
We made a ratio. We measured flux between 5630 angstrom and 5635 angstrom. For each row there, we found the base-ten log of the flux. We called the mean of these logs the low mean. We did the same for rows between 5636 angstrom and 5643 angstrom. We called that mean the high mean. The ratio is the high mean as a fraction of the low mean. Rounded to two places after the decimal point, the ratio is 1.00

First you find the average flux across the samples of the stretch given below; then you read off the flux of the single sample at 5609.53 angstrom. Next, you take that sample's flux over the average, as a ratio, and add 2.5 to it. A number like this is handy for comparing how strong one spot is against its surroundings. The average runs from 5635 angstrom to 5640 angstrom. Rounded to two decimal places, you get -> 3.51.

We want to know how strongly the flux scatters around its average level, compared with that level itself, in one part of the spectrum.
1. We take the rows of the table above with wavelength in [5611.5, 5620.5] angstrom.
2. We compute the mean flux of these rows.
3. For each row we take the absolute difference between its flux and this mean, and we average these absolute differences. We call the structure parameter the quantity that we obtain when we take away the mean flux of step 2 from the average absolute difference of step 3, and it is -30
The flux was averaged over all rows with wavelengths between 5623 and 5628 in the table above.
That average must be 32.2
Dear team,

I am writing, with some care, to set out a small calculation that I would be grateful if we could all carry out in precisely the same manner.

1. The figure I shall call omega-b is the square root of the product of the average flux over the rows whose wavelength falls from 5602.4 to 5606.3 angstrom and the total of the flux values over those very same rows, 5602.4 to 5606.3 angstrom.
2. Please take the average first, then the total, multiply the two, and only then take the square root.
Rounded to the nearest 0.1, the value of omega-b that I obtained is 56.9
